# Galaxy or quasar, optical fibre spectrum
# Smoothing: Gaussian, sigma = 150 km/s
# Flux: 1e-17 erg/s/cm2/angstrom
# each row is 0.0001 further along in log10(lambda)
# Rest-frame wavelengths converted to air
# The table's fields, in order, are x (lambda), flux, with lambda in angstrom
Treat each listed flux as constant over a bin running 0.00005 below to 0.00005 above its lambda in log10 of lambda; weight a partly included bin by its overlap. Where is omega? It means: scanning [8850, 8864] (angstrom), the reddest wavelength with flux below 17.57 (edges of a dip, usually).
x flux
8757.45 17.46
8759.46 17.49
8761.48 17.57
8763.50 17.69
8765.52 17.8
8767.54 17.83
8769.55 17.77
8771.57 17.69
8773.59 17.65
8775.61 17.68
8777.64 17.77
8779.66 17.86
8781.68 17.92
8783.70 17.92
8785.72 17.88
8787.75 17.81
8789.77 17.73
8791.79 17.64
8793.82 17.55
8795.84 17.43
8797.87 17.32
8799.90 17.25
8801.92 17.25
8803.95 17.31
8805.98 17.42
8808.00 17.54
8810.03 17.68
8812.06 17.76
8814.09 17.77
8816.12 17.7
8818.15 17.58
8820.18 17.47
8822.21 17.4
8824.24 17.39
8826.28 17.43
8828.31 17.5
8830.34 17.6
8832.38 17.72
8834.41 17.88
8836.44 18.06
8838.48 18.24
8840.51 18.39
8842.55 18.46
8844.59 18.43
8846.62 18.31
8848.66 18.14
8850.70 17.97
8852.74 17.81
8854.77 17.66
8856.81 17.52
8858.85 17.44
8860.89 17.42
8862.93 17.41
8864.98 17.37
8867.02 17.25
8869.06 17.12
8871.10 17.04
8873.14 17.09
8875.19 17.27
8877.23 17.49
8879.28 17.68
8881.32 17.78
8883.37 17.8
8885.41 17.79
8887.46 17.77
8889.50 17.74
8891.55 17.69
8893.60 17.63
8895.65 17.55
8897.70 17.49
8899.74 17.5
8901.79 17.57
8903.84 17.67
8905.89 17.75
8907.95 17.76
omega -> 8862.93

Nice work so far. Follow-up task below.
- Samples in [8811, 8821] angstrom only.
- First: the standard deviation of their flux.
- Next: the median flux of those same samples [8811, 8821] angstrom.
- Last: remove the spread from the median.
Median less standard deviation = 17.6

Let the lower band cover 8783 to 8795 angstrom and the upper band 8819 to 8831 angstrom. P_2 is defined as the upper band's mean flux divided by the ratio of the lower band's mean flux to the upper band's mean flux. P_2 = 17.2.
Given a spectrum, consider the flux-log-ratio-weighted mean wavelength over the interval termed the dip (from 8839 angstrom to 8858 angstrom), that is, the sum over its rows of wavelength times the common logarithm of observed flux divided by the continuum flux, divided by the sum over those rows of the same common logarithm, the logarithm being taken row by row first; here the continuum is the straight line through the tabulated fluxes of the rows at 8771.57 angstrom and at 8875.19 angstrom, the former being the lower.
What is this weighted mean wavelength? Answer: 8846.4 angstrom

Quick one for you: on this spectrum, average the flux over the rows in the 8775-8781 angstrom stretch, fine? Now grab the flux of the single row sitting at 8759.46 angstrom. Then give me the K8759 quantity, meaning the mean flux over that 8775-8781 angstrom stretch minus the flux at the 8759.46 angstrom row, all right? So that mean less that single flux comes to 0.28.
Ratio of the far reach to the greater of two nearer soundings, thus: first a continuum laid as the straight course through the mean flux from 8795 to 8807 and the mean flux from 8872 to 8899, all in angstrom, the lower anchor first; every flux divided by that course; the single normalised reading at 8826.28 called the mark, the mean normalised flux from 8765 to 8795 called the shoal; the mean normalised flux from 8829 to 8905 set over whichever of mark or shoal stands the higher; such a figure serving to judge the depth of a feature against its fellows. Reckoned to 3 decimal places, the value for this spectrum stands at 0.980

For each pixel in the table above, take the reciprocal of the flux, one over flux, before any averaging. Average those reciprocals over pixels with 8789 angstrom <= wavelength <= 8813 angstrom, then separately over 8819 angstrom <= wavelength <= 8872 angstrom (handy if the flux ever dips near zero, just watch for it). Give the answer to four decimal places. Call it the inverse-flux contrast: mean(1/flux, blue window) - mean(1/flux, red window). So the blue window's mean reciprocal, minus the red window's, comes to 0.0007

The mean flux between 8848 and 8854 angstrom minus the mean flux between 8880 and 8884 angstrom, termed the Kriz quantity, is 0.18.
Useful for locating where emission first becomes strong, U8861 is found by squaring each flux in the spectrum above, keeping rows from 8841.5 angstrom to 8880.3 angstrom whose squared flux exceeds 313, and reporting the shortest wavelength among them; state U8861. 8842.55 angstrom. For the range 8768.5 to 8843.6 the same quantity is 8769.55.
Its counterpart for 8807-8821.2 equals 8812.06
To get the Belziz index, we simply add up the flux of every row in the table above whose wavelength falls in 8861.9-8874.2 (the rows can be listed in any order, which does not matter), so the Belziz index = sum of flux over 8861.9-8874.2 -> 103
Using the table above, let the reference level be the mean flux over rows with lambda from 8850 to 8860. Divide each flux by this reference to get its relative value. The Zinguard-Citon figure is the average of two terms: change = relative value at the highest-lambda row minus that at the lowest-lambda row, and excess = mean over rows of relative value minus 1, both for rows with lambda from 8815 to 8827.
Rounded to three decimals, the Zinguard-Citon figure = -0.013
